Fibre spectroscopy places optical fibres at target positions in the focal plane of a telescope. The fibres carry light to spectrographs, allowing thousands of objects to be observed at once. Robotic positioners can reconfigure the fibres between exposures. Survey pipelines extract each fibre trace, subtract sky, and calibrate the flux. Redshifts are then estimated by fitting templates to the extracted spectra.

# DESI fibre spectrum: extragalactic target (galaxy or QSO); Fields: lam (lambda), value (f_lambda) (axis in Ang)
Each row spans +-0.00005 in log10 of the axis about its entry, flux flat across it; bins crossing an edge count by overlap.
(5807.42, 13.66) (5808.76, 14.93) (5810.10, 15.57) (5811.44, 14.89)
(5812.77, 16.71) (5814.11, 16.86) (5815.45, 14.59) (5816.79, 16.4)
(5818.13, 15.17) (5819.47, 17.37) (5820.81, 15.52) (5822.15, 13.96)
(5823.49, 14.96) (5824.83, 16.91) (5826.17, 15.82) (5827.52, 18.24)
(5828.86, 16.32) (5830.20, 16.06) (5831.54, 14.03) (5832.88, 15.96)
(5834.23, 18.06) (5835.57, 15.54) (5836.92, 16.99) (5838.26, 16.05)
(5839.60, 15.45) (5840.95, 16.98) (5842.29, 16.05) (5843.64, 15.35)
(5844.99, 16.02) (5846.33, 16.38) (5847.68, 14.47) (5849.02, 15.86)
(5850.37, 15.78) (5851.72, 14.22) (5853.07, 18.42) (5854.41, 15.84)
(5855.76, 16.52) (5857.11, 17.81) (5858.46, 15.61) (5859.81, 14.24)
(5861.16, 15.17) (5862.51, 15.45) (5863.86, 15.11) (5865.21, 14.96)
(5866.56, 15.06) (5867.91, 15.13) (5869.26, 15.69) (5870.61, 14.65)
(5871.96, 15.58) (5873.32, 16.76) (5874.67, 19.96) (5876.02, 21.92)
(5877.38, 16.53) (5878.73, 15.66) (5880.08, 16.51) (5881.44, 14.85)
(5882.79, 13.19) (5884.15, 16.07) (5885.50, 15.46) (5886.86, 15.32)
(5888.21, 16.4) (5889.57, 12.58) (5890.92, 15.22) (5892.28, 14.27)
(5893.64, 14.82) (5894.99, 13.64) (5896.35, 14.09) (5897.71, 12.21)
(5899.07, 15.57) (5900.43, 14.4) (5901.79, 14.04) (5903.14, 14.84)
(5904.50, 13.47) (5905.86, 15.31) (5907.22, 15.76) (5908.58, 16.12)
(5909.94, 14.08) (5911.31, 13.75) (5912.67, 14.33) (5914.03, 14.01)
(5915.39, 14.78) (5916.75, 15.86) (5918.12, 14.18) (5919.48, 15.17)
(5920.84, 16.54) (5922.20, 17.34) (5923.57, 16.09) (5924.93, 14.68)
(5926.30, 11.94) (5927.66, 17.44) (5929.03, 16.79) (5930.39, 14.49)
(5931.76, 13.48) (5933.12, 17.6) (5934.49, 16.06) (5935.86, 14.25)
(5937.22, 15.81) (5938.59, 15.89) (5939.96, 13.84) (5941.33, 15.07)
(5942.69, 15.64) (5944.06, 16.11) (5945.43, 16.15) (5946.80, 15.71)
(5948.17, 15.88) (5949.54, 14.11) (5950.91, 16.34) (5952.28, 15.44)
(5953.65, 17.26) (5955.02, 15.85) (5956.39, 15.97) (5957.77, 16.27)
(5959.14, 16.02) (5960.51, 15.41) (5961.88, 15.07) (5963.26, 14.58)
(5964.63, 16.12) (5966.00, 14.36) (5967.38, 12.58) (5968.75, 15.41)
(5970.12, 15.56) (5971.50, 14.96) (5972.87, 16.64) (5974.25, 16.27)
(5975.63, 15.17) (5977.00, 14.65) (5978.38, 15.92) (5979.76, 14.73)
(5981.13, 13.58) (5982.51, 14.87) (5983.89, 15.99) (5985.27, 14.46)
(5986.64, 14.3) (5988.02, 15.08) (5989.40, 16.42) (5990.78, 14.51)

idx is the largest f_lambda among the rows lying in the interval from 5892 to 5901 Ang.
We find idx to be 15.57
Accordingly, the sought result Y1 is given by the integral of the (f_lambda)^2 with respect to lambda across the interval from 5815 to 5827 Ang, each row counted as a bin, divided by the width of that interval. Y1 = 247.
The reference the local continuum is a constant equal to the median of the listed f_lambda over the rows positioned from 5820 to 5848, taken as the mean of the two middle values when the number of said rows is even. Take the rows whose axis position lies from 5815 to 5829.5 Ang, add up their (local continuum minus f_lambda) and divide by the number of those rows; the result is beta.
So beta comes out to 0.09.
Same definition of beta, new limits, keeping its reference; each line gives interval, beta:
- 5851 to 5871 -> 0.43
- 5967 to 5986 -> 0.96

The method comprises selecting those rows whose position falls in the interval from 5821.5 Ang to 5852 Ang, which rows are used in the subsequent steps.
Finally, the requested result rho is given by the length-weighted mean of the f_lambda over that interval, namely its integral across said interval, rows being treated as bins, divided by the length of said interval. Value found 15.9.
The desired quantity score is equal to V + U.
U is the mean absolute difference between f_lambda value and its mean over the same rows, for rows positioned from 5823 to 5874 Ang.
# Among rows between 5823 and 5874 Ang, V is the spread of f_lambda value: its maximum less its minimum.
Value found 5.2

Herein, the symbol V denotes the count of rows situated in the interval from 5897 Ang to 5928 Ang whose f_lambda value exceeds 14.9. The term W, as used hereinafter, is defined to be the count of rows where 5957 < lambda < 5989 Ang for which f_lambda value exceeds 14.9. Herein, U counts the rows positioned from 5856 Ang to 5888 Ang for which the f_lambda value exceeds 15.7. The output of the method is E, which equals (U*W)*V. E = 980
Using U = 7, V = 10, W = 14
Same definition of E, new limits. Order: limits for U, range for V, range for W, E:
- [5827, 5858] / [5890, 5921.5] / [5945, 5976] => 2584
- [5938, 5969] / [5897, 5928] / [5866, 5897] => 1800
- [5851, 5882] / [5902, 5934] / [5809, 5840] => 1881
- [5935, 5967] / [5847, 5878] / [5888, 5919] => 1729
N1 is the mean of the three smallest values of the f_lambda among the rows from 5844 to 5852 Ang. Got 14.8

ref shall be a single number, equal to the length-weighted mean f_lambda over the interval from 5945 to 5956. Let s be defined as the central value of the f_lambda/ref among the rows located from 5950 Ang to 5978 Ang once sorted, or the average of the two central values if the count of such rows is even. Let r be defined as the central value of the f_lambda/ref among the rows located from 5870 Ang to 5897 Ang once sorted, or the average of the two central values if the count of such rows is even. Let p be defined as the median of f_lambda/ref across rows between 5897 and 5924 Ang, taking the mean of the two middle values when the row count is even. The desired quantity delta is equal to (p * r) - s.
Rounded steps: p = 0.93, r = 0.97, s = 0.98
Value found -0.07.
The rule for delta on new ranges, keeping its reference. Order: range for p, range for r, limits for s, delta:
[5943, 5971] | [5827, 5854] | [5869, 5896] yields 0.03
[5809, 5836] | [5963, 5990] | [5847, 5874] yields -0.03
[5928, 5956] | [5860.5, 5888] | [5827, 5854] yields -0.04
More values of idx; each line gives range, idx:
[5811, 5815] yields 16.86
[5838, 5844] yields 16.98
